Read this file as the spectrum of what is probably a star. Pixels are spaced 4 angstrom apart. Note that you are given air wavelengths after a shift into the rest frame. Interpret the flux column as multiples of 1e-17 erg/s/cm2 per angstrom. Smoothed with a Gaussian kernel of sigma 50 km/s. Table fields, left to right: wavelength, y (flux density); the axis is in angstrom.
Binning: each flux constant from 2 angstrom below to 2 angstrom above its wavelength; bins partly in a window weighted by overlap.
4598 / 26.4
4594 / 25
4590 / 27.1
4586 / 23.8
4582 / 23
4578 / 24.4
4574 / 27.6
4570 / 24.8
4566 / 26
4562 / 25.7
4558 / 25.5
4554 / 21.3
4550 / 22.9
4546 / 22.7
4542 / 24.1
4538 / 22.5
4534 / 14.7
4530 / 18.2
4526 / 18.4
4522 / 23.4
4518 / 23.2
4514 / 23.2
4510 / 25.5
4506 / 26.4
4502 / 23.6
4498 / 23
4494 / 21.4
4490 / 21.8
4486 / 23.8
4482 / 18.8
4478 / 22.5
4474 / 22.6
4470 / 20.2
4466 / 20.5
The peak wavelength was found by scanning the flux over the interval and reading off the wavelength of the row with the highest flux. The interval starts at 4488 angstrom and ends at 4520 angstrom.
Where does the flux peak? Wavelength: 4506 angstrom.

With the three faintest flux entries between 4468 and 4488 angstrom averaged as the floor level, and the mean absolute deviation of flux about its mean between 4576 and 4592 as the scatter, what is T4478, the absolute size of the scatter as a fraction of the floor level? 0.062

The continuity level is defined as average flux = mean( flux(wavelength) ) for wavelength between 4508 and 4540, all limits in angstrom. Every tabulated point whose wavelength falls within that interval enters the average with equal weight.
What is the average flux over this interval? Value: 21.1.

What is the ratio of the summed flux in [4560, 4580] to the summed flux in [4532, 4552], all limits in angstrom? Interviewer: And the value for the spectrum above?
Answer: 1.2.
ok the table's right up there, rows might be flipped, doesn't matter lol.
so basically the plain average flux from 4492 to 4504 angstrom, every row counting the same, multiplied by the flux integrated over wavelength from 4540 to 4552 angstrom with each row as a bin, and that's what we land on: 6319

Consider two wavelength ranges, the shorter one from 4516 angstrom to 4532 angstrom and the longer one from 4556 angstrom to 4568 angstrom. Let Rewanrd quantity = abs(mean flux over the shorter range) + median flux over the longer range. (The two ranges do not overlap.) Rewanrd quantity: 46.5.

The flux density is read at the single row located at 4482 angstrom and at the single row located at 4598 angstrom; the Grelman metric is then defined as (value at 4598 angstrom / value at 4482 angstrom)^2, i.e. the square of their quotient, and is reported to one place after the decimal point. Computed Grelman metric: 2.0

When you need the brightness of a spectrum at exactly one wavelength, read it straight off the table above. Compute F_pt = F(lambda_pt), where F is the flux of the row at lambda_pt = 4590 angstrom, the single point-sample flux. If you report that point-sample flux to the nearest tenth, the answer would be 27.1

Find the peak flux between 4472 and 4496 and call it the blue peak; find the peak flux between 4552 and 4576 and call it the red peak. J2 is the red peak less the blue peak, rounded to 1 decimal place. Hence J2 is 3.8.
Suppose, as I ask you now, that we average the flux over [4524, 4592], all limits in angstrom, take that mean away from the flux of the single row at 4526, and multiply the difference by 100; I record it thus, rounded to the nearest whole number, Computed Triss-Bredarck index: -470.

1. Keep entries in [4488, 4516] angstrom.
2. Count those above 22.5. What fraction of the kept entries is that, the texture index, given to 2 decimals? 0.71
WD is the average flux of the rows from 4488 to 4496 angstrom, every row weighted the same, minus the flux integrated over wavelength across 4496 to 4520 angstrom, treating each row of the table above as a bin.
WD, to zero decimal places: -558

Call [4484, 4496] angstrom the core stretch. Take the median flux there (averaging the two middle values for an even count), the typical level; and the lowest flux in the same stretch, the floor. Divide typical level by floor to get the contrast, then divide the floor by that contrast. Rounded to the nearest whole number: 21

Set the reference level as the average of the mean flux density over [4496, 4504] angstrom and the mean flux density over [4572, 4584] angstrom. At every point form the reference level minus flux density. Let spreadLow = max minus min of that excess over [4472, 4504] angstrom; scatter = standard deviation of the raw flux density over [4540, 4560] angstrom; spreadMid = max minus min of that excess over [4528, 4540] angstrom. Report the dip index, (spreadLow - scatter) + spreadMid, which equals 11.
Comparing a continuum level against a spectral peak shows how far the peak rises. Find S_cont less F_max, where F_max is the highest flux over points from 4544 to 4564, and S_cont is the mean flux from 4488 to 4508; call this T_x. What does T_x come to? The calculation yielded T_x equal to -2.5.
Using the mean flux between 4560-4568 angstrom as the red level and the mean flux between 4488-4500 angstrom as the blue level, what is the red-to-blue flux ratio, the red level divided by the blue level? 1.17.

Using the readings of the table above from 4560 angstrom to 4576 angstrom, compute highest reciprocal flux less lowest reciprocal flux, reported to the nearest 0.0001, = 0.0041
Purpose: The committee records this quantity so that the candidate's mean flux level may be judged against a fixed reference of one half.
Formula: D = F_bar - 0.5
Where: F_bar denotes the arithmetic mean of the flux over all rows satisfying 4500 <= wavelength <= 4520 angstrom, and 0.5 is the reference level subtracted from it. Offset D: 23.9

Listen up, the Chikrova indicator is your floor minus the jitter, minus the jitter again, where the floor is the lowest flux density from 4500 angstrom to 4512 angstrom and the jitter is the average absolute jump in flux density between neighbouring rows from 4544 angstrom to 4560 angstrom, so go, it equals 19.6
